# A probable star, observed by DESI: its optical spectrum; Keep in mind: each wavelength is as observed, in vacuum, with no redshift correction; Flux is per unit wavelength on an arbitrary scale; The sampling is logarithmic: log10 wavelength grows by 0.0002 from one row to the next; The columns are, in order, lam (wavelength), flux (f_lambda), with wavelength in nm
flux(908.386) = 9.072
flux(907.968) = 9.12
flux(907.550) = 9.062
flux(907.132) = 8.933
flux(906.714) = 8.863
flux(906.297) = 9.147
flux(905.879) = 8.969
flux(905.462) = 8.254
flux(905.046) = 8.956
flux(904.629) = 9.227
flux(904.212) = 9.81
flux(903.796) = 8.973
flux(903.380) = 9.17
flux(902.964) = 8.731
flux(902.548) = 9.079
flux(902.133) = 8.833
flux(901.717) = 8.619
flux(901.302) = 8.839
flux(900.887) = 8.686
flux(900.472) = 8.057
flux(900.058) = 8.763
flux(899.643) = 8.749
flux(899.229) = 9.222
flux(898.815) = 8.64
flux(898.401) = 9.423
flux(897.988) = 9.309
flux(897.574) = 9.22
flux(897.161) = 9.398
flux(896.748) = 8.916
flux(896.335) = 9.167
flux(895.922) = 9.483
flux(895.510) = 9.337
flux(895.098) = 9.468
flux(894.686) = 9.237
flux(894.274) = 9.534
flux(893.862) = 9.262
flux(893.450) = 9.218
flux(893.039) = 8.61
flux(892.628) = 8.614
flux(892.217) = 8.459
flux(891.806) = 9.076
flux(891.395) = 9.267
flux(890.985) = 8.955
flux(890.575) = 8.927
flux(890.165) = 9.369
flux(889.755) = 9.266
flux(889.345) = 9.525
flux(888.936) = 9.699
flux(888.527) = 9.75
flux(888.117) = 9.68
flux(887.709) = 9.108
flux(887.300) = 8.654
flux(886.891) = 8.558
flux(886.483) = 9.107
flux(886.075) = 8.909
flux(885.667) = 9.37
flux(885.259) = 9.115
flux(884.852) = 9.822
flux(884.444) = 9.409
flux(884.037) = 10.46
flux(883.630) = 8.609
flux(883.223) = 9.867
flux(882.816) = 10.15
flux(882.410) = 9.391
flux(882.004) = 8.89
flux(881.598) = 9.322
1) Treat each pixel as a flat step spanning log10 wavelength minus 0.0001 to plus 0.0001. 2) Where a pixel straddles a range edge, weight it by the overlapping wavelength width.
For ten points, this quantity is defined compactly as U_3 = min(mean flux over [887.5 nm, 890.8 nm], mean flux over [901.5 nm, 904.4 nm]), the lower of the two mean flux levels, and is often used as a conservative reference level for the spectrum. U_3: 9.03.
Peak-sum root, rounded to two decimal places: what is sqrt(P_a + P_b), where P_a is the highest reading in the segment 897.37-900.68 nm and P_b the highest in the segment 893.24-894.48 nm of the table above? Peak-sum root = 4.35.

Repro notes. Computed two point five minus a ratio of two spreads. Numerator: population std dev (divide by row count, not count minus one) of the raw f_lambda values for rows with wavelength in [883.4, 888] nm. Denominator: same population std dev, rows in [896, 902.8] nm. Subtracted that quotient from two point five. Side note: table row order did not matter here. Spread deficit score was 0.95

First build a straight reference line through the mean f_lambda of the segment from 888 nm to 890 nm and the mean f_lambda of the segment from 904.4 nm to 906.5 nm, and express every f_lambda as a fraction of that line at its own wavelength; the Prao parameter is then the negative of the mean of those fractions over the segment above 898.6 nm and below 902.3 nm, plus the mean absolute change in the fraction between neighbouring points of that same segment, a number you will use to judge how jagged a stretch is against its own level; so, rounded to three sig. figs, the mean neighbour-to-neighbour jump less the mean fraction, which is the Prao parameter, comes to -0.914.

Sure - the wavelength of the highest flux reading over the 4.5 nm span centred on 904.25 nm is 904.212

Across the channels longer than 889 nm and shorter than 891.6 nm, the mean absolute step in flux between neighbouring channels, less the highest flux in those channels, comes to -9.30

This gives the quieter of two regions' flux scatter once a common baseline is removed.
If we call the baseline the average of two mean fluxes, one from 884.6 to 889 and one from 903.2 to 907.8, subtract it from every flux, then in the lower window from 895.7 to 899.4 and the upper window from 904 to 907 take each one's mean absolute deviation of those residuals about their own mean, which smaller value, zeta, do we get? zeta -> 0.19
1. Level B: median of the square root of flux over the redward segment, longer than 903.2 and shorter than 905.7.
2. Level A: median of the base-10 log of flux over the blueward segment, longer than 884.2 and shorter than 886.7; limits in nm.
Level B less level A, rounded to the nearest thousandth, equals 2.046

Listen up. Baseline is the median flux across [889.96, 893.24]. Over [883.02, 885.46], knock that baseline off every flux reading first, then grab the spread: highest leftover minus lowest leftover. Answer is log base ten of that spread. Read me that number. 0.27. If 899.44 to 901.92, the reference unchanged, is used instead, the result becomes -0.11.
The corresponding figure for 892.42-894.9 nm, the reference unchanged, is -0.03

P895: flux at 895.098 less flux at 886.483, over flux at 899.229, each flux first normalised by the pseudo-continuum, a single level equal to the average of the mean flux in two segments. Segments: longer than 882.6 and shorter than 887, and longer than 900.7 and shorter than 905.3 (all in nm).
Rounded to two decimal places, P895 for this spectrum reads 0.04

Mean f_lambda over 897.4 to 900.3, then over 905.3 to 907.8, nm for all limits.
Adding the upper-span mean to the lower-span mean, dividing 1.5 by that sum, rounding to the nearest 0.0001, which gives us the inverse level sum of 0.0837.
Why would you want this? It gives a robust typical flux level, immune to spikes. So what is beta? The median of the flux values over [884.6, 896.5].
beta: 9.2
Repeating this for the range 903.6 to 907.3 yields 9.0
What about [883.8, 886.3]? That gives 9.4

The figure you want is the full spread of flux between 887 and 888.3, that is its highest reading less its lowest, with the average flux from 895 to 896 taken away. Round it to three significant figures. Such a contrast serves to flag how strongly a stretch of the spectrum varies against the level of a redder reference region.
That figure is -8.40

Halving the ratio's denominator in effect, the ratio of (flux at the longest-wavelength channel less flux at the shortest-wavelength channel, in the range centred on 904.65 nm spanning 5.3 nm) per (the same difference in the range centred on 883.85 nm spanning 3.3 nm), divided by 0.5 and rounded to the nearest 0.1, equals -0.7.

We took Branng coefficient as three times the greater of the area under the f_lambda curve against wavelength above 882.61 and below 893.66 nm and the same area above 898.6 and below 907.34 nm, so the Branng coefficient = 306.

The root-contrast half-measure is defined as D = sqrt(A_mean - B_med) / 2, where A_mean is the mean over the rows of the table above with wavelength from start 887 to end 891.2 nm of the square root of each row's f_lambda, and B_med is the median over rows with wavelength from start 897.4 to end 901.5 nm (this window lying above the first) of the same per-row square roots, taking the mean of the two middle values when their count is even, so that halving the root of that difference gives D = 0.14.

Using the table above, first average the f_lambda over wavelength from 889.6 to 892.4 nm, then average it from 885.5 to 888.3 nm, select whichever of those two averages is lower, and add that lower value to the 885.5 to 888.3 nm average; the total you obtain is 18.1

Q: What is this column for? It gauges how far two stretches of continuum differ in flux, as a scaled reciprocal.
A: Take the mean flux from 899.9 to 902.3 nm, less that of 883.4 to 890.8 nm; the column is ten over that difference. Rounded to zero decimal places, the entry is -15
